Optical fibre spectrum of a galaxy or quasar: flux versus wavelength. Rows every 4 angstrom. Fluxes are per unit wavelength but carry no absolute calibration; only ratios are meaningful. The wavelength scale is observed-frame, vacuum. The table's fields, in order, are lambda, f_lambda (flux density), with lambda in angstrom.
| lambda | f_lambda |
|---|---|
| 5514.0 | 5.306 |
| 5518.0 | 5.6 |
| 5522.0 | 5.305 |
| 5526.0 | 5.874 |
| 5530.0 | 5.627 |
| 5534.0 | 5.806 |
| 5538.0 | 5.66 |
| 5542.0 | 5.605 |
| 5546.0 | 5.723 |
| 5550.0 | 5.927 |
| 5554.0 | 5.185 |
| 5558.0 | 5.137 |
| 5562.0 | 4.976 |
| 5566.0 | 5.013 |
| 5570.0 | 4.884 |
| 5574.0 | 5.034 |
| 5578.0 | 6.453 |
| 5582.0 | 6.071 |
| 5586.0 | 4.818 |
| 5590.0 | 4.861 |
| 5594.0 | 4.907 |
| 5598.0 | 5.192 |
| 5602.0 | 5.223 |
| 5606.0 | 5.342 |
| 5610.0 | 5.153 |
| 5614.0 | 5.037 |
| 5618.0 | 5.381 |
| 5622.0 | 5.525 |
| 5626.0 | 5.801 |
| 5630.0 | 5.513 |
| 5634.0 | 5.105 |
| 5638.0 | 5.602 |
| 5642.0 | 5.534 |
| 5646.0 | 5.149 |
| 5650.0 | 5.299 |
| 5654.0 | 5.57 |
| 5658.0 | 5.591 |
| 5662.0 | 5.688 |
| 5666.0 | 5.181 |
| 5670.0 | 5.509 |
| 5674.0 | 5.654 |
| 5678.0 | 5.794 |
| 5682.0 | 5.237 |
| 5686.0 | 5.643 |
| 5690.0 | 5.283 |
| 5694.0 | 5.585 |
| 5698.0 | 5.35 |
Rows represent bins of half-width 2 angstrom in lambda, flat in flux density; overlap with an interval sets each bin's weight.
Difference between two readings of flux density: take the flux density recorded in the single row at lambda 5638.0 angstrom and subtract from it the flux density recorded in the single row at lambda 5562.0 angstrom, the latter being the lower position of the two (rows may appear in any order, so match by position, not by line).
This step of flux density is 0.6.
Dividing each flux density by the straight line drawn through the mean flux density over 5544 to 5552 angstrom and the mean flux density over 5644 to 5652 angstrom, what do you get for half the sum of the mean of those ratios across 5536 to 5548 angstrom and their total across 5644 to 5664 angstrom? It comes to 3.1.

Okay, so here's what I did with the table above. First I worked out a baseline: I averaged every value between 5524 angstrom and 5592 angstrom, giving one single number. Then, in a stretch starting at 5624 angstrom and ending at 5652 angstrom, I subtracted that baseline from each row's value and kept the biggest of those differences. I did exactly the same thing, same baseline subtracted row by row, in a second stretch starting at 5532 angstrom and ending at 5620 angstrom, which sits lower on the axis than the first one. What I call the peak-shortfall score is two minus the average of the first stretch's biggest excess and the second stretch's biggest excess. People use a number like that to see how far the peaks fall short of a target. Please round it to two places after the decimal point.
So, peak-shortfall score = 1.32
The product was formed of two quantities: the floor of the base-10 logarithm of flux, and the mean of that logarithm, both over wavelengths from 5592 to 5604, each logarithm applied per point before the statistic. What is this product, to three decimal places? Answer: 0.489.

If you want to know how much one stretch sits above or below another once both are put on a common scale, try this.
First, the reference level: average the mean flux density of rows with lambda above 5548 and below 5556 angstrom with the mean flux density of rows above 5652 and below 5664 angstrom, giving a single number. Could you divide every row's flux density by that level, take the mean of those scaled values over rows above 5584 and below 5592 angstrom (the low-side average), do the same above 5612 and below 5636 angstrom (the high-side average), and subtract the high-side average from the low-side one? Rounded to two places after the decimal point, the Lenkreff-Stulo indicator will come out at -0.10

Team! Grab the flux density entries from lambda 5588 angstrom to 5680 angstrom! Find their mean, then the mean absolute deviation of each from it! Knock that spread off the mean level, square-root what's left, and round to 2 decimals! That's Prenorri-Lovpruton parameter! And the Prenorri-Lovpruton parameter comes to 2.27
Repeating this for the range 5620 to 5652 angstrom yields 2.29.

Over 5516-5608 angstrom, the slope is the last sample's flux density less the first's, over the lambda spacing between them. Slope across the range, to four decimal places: -0.0029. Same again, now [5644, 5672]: 0.0150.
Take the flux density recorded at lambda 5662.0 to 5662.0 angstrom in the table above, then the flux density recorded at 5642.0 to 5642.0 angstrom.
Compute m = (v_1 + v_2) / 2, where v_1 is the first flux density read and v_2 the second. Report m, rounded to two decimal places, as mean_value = 5.61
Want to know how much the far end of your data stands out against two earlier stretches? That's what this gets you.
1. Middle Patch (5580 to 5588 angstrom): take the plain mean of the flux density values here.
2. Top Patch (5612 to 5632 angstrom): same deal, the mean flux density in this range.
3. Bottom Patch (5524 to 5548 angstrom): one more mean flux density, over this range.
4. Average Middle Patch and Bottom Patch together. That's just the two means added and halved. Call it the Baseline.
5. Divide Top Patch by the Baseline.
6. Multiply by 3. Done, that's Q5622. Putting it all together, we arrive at 2.93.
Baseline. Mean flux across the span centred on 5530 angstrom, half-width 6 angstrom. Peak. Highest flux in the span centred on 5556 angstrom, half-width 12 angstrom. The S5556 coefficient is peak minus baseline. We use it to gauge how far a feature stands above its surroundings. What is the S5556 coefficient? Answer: 0.2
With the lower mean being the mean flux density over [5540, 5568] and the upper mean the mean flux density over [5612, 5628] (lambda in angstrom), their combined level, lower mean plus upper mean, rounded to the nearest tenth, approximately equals 10.8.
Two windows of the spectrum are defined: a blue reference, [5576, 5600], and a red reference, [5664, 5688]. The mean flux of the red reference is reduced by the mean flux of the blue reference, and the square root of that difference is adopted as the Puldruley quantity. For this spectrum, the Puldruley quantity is 0.3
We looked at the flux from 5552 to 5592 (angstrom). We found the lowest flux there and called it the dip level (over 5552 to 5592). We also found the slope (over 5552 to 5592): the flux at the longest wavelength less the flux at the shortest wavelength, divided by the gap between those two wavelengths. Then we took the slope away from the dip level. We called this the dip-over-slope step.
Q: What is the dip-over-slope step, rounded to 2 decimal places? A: 4.83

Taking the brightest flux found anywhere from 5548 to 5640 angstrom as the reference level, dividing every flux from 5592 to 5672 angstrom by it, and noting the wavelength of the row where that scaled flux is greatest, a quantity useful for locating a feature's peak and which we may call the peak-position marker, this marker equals 5626.0 angstrom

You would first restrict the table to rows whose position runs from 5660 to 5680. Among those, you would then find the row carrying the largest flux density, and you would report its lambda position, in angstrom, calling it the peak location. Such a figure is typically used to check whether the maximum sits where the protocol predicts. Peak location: 5678.0 angstrom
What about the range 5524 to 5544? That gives 5526.0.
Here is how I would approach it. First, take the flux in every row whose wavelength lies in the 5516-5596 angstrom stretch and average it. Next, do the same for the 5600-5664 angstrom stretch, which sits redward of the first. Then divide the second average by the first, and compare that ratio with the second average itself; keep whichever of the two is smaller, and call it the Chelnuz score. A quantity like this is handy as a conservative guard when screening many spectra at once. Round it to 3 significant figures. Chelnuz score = 0.997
